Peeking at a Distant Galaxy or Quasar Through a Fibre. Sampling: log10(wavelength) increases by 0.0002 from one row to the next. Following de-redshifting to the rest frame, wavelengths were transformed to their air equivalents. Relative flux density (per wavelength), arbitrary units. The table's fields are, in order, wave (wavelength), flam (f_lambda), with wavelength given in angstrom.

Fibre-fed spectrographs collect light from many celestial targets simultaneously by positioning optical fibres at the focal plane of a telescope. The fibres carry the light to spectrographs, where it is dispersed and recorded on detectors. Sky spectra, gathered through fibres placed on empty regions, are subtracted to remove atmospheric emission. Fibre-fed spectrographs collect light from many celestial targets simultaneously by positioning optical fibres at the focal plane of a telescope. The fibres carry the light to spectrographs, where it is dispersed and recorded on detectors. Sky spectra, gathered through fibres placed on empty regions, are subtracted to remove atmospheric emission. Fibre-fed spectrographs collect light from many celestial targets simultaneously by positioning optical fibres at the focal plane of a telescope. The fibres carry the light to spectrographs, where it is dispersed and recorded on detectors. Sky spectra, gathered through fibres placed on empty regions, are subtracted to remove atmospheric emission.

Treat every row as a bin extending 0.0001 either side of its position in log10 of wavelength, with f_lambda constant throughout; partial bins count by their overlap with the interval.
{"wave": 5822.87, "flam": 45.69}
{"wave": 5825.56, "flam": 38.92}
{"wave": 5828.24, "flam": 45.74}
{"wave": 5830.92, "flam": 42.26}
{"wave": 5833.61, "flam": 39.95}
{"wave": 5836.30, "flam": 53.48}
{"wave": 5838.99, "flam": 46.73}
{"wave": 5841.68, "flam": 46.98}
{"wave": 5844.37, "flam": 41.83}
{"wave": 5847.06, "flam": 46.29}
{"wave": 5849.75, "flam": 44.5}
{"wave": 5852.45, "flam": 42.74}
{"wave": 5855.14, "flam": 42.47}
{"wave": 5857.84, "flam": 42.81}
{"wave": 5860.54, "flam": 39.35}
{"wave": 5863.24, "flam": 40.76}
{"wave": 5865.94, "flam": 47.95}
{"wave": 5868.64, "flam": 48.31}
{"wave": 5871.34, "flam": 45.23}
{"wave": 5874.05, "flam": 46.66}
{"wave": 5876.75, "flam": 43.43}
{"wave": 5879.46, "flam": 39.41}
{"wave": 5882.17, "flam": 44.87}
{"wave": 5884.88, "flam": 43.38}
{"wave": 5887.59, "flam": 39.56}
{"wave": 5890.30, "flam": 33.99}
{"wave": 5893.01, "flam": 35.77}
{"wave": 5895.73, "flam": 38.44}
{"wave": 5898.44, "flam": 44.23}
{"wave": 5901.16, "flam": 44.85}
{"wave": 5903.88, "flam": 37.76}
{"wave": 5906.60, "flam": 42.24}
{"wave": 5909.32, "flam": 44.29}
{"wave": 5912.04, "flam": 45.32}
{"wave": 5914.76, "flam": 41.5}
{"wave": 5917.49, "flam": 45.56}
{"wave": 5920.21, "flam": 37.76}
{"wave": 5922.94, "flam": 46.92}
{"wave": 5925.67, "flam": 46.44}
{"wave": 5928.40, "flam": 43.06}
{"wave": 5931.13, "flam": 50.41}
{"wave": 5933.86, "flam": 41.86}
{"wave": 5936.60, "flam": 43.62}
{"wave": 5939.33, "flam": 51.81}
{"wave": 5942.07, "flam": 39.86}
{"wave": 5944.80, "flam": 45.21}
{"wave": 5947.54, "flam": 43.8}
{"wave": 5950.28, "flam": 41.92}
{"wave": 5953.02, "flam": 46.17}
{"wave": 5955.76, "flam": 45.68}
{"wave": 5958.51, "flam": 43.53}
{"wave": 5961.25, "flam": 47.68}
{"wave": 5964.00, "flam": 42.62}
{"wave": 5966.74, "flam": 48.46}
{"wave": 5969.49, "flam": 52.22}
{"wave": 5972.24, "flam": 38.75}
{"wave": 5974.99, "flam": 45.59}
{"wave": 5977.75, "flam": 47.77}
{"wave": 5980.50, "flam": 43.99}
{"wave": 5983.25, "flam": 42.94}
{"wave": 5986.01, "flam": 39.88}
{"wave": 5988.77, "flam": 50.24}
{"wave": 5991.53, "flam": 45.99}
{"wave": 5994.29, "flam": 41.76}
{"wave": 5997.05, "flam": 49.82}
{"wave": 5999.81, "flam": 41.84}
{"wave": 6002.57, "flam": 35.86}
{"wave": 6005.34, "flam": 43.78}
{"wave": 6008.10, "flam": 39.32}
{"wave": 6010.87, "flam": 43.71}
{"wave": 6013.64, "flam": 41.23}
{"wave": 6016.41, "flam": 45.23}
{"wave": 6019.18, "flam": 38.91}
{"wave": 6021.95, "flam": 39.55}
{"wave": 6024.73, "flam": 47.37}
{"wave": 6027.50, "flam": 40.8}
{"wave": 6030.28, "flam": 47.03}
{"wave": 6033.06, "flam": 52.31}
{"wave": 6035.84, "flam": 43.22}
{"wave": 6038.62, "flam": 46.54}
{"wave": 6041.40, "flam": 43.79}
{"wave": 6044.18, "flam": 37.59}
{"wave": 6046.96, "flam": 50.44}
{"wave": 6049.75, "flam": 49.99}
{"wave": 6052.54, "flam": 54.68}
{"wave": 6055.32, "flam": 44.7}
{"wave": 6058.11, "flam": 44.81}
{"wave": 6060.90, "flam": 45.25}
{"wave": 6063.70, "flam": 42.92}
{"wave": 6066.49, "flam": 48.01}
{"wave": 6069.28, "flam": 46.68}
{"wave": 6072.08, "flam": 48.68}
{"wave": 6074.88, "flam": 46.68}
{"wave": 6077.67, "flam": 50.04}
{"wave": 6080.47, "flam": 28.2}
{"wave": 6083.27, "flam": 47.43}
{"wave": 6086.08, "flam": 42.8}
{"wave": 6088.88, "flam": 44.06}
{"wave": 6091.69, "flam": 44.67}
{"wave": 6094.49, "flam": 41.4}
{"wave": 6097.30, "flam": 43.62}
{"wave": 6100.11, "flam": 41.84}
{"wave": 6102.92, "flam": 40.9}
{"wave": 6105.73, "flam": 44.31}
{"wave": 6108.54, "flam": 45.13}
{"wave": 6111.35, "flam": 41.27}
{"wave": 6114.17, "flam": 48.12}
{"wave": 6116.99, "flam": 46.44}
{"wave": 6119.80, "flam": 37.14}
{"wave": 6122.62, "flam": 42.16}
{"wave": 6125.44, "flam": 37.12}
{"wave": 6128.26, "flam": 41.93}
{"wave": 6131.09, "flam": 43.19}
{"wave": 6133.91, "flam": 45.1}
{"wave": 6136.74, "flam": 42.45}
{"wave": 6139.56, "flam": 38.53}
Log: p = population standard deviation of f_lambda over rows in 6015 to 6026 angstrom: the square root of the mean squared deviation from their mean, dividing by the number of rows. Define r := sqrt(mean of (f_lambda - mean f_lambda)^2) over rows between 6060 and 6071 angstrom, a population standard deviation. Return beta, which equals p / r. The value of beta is 1.9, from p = 3.62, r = 1.9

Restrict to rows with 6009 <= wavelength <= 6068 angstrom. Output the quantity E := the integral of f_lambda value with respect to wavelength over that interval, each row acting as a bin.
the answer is 2661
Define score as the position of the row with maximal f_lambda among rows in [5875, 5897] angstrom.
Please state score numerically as 5882.17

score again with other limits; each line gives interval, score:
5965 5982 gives 5969.49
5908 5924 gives 5922.94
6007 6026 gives 6024.73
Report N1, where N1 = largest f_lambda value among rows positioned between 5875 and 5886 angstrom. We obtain 44.87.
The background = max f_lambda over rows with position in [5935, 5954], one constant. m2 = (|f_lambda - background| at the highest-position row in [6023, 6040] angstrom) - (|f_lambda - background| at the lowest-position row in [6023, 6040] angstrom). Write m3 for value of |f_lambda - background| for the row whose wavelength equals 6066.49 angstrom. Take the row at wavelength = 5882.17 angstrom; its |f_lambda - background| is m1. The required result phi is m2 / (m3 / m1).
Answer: 1.5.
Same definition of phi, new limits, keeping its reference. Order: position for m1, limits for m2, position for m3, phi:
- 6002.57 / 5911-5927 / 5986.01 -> -1.5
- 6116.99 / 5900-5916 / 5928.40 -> 2.1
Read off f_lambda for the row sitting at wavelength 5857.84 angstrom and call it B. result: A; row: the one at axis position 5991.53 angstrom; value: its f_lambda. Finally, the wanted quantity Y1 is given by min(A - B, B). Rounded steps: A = 45.99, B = 42.81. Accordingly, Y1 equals 3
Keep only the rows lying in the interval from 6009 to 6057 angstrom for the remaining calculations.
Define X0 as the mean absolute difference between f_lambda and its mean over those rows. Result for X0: 3.8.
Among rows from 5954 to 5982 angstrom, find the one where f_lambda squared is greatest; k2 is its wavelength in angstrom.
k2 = 5969.49 angstrom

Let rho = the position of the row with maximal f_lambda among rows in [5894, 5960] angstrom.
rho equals 5939.33 angstrom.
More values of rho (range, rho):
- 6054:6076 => 6072.08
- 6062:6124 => 6077.67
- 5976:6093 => 6052.54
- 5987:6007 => 5988.77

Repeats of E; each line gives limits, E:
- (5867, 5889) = 966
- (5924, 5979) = 2493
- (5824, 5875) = 2262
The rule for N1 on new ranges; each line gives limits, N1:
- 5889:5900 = 44.23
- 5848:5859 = 44.5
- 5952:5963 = 47.68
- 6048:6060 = 54.68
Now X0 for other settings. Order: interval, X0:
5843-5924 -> 2.9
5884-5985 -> 3.1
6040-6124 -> 3.4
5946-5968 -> 2.0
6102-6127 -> 3.1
